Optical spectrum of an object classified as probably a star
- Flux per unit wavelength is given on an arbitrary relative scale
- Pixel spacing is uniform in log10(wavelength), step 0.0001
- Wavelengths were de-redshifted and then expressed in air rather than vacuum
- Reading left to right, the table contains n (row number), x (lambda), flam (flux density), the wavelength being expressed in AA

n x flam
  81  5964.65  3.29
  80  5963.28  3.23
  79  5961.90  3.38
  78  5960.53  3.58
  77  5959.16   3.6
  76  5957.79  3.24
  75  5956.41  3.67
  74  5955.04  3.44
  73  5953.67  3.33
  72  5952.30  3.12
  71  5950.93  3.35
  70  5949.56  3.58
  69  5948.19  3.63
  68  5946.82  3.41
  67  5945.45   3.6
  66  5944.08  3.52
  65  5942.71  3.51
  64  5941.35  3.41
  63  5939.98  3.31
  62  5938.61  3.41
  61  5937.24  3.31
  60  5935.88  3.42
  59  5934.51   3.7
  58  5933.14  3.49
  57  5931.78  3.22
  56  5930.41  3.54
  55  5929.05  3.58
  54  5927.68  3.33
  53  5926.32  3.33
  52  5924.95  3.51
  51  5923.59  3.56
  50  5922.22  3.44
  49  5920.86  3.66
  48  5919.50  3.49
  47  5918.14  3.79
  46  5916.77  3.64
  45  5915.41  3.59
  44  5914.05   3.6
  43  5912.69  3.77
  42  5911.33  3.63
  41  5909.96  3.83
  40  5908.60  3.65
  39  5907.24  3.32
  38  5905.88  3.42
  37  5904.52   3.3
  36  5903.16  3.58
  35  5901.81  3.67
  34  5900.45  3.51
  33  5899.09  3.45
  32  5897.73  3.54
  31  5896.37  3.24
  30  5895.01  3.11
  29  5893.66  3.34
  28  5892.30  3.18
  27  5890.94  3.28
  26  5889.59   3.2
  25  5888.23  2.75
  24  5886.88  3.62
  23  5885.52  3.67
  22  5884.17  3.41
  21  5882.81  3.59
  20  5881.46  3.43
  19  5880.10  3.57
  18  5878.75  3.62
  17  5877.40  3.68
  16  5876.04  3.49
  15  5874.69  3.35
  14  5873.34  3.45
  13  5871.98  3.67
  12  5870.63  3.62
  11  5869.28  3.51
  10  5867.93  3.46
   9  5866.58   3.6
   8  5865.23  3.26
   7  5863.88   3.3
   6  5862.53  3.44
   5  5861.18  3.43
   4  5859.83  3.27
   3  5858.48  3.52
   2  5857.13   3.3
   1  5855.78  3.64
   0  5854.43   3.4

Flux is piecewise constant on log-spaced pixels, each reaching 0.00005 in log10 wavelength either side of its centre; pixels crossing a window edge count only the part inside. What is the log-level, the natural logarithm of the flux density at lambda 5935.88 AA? 1.23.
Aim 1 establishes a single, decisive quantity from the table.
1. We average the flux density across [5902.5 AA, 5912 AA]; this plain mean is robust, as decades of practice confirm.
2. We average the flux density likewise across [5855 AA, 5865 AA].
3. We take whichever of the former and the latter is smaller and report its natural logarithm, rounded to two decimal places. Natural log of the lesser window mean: 1.23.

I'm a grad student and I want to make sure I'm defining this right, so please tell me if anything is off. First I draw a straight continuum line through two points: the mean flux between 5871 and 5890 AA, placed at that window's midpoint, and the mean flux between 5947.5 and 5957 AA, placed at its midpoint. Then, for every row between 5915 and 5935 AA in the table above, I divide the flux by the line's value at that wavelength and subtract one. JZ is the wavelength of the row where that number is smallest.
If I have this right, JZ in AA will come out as 5931.78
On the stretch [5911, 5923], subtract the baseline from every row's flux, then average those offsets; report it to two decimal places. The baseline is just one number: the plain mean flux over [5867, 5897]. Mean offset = 0.20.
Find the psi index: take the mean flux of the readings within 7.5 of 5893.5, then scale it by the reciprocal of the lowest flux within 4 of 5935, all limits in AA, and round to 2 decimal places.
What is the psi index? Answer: 1.02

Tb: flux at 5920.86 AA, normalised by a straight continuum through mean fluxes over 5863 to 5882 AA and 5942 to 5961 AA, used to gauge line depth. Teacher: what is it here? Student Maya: 1.05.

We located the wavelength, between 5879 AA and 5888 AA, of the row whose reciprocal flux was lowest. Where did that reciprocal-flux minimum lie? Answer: 5885.52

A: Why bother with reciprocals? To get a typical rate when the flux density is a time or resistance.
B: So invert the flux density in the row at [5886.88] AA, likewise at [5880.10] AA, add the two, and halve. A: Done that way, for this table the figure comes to 0.278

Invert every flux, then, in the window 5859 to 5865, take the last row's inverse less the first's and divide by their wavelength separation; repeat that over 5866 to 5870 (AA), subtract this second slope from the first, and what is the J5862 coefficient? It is -0.0033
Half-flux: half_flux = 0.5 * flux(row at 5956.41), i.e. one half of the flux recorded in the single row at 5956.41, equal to 1.835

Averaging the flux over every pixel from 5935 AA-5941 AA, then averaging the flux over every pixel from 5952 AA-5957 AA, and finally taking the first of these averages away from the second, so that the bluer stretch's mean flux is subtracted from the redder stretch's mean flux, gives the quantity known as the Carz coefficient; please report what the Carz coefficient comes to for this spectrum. 0.03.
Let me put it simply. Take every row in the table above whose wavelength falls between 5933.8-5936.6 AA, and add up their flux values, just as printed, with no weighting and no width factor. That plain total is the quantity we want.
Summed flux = 7.1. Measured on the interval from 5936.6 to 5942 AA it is 13.4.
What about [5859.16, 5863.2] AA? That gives 10.1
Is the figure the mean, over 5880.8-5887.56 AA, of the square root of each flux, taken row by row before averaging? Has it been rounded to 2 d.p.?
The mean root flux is 1.88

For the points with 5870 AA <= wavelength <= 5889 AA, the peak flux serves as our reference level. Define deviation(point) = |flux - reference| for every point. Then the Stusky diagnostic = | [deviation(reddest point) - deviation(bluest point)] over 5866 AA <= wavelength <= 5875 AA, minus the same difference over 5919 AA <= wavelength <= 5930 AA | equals 0.34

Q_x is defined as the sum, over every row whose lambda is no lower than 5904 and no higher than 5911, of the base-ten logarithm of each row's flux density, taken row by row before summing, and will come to 2.72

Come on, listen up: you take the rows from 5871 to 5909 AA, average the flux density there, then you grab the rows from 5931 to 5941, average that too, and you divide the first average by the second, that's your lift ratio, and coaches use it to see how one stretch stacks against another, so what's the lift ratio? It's 1.007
